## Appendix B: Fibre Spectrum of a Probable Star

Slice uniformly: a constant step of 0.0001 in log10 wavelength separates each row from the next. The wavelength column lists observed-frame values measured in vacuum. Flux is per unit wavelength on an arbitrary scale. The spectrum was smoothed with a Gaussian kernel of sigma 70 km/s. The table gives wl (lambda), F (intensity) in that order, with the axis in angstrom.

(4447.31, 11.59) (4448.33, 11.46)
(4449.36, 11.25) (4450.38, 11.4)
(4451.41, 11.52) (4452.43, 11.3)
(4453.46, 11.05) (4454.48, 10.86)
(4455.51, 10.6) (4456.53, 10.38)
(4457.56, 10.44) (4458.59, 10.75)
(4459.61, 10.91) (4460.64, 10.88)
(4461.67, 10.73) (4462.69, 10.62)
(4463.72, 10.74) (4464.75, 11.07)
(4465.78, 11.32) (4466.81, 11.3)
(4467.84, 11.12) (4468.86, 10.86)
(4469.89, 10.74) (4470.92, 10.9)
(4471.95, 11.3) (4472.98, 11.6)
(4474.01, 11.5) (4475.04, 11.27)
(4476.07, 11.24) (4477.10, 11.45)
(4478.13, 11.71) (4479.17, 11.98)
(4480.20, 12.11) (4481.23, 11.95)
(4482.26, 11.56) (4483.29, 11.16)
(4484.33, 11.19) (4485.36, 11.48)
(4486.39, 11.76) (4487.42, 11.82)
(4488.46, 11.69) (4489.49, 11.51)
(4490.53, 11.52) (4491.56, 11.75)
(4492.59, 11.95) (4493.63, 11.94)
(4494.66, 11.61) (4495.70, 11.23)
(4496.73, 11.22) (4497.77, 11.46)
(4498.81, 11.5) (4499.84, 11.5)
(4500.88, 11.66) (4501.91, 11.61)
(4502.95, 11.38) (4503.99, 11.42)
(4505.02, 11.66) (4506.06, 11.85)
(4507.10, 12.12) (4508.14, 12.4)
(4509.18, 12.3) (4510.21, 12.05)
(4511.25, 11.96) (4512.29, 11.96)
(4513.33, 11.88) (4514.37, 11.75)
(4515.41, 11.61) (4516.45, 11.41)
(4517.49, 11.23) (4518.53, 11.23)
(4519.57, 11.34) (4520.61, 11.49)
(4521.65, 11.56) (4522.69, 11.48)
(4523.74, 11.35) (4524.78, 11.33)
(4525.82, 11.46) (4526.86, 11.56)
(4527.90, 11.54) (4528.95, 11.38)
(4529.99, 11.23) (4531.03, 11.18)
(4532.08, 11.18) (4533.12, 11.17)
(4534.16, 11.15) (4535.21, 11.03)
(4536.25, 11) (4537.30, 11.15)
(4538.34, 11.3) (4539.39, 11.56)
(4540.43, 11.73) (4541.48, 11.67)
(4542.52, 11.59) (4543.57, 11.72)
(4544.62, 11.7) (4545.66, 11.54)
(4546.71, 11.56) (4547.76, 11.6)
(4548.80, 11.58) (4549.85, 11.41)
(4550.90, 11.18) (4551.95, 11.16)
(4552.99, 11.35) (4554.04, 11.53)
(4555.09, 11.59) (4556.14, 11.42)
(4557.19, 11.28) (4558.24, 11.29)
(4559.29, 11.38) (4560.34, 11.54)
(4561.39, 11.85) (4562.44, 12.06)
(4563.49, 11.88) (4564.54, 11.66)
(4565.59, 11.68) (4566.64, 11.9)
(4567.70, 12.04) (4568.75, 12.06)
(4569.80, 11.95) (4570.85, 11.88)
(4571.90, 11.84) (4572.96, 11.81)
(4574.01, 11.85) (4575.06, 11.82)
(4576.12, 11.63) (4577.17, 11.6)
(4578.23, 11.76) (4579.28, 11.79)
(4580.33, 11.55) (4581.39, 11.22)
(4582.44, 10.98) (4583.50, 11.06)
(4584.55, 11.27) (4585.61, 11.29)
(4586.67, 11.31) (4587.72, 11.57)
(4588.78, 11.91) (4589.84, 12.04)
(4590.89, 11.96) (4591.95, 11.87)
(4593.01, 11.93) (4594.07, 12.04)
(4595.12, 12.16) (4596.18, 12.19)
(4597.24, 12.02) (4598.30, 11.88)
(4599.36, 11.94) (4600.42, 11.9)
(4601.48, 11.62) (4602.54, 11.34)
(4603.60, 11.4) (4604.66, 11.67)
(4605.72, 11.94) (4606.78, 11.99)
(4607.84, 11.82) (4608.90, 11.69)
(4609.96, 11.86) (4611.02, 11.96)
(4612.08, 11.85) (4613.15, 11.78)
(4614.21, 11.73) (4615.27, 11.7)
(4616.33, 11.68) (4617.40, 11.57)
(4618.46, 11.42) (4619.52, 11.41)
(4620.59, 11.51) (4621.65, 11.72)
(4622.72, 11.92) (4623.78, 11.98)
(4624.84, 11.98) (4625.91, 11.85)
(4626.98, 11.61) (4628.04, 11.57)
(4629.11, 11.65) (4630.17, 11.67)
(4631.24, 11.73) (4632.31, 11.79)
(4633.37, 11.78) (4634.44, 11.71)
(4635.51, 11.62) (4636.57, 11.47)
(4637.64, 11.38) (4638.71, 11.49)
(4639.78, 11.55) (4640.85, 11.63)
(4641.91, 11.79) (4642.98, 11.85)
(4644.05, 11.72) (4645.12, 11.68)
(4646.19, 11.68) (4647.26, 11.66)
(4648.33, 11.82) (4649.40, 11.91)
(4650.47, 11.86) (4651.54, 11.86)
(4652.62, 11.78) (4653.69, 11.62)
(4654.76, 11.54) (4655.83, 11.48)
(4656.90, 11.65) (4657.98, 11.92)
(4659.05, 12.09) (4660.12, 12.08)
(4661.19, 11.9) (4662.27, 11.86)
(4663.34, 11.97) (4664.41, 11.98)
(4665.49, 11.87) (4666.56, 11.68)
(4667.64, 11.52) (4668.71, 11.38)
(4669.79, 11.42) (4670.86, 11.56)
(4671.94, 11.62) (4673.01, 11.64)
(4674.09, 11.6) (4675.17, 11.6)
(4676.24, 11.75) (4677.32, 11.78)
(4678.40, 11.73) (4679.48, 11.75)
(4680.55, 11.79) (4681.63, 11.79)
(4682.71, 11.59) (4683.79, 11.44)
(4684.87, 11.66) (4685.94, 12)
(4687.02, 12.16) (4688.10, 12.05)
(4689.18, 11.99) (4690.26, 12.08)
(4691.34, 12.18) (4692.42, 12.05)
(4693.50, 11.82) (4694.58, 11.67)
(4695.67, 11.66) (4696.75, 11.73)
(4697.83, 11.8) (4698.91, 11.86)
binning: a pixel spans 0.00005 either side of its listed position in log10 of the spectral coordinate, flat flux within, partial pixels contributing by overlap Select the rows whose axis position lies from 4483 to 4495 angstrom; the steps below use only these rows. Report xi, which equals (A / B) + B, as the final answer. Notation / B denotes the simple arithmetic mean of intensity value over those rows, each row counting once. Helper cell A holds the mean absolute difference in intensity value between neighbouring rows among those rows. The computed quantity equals 11.6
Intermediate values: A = 0.159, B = 11.6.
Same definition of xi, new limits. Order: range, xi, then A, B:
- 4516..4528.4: 11.4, 0.090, 11.4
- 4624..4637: 11.7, 0.086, 11.7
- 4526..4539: 11.2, 0.078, 11.2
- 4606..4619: 11.8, 0.101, 11.8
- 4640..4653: 11.8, 0.072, 11.8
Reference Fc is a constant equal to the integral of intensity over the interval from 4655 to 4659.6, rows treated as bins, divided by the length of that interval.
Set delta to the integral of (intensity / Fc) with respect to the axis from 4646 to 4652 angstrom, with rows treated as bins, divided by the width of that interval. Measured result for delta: 1.00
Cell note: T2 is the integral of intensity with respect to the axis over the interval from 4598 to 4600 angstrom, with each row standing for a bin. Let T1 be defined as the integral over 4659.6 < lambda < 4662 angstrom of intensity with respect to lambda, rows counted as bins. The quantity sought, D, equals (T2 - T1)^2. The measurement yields 24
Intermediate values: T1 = 28.7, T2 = 23.8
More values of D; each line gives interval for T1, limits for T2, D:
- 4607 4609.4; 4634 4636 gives 25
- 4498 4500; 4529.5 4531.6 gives 0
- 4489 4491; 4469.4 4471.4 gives 2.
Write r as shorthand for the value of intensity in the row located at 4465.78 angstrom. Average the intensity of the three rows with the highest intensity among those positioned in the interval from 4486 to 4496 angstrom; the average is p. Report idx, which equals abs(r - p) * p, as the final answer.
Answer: 6.9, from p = 11.90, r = 11.32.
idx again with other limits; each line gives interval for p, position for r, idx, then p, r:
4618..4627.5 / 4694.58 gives 3.5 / 11.96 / 11.67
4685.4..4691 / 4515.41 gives 5.9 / 12.10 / 11.61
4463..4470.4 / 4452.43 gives 0.6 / 11.25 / 11.3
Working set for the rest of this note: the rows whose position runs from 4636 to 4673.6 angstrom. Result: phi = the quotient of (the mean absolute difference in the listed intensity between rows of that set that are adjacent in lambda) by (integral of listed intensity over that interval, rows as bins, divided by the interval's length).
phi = 0.008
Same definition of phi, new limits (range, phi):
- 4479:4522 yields 0.014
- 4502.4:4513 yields 0.014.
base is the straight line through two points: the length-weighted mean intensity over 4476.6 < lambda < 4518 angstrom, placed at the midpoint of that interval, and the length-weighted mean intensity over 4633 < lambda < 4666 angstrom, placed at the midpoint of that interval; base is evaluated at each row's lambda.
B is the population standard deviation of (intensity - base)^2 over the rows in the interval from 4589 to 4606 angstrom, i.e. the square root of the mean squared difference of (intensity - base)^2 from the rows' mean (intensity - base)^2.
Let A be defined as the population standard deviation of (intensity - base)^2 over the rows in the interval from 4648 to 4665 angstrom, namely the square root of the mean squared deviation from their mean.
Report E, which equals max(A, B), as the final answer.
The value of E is 0.062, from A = 0.03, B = 0.062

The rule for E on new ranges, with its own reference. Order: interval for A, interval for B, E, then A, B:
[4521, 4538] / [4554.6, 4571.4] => 0.146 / 0.15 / 0.058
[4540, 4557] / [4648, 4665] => 0.092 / 0.09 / 0.034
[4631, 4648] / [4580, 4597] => 0.146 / 0.04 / 0.146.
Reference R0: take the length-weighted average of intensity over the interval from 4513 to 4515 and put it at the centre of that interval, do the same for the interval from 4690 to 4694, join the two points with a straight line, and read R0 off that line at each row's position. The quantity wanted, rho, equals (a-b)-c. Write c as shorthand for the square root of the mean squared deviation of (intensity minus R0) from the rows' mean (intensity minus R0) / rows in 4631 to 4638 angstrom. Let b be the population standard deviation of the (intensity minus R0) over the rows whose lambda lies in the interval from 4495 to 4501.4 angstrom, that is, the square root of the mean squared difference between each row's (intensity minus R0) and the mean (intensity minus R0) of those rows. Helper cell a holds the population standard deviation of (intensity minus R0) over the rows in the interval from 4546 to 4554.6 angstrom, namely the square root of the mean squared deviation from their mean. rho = -0.14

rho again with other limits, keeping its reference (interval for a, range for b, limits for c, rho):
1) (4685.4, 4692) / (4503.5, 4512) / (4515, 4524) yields -0.36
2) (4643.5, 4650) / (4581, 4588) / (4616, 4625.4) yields -0.30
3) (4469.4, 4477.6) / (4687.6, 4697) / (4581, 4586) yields -0.04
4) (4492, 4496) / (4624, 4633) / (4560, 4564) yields -0.02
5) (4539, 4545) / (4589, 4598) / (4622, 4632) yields -0.19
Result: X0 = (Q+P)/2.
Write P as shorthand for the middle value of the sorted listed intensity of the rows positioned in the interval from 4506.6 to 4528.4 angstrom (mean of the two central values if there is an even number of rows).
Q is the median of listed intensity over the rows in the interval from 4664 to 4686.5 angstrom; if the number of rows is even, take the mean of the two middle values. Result 11.6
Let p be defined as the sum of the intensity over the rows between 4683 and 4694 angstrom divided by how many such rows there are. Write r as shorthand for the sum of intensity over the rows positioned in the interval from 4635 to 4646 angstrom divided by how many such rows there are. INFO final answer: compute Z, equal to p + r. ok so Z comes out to 23.6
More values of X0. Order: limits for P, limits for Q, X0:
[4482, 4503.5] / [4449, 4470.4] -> 11.2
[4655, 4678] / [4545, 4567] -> 11.6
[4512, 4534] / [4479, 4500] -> 11.5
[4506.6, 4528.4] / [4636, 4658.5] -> 11.6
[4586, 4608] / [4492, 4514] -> 11.8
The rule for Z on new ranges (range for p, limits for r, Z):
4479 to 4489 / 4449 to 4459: 22.6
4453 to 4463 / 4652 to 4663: 22.5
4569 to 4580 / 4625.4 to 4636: 23.5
